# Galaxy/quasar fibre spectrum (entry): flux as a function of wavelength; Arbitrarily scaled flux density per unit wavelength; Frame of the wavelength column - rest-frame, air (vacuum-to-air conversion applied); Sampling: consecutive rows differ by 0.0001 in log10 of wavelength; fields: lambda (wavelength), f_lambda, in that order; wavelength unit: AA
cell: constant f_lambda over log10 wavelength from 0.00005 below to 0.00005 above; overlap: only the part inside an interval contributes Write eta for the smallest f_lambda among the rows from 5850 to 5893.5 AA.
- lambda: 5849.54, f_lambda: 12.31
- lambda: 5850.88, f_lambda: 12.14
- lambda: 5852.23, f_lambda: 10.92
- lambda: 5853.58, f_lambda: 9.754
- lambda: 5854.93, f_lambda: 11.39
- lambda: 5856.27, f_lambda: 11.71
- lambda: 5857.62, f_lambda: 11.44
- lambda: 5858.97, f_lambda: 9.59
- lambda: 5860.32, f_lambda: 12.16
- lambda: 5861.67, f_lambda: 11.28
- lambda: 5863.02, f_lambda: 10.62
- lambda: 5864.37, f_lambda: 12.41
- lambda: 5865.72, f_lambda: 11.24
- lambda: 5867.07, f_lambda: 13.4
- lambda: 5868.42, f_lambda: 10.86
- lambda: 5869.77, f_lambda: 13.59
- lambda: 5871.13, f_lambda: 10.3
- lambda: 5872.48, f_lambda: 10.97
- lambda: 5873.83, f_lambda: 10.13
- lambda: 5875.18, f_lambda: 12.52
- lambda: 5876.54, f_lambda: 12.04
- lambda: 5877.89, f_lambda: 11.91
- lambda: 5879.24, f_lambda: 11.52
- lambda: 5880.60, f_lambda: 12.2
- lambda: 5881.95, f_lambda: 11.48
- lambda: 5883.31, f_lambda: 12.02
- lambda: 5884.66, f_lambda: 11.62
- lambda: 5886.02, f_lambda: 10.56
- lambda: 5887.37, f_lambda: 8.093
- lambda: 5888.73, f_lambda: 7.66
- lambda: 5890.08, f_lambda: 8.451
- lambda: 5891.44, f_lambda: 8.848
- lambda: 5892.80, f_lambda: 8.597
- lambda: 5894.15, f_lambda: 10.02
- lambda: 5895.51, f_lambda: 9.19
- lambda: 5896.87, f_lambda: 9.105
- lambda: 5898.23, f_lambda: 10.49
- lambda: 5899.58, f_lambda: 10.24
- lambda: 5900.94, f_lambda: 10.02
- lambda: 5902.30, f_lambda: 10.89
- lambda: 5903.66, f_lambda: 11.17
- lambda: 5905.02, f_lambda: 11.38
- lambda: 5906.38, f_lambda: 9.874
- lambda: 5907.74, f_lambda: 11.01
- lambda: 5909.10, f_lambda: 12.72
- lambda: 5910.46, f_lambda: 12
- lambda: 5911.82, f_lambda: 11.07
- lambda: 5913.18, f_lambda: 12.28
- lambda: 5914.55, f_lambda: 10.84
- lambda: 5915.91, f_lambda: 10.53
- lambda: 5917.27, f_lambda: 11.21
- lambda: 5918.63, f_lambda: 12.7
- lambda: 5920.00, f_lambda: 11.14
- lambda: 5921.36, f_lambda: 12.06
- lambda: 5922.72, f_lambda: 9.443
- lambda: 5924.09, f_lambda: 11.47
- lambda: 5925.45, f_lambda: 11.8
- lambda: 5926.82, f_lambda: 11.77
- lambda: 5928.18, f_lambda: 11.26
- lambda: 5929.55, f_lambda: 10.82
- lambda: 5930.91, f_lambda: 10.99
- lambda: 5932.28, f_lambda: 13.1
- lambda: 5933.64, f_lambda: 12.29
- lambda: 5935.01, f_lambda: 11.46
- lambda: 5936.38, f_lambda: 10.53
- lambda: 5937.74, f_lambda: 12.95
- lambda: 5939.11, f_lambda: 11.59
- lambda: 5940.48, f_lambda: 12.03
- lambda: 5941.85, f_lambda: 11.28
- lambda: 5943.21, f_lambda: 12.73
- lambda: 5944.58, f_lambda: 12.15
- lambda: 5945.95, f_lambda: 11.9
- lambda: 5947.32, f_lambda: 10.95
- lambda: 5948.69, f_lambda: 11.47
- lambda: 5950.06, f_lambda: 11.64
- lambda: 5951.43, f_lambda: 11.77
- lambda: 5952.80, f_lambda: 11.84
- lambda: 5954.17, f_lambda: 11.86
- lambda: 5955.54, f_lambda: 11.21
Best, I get 7.66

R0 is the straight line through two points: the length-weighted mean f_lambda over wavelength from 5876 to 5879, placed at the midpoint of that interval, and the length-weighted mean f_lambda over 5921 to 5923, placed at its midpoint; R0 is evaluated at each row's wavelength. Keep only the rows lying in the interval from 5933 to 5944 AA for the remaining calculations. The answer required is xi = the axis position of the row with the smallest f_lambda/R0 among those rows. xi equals 5936.38 AA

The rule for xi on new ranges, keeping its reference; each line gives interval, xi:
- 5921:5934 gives 5922.72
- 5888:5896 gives 5888.73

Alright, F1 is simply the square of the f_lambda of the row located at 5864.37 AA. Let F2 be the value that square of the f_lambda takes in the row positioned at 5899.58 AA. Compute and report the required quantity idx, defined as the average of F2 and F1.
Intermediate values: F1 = 154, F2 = 105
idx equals 129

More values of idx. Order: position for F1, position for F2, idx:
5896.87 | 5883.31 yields 114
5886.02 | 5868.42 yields 115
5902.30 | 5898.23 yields 114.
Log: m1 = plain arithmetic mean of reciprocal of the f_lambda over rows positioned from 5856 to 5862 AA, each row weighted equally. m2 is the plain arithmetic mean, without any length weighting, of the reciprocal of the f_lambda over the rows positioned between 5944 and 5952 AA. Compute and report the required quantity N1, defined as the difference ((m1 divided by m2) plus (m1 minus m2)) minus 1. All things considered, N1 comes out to 0.05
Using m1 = 0.0896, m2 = 0.086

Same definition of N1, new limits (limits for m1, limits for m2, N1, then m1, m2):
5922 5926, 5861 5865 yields 0.06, 0.0926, 0.088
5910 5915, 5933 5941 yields 0.02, 0.0868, 0.085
